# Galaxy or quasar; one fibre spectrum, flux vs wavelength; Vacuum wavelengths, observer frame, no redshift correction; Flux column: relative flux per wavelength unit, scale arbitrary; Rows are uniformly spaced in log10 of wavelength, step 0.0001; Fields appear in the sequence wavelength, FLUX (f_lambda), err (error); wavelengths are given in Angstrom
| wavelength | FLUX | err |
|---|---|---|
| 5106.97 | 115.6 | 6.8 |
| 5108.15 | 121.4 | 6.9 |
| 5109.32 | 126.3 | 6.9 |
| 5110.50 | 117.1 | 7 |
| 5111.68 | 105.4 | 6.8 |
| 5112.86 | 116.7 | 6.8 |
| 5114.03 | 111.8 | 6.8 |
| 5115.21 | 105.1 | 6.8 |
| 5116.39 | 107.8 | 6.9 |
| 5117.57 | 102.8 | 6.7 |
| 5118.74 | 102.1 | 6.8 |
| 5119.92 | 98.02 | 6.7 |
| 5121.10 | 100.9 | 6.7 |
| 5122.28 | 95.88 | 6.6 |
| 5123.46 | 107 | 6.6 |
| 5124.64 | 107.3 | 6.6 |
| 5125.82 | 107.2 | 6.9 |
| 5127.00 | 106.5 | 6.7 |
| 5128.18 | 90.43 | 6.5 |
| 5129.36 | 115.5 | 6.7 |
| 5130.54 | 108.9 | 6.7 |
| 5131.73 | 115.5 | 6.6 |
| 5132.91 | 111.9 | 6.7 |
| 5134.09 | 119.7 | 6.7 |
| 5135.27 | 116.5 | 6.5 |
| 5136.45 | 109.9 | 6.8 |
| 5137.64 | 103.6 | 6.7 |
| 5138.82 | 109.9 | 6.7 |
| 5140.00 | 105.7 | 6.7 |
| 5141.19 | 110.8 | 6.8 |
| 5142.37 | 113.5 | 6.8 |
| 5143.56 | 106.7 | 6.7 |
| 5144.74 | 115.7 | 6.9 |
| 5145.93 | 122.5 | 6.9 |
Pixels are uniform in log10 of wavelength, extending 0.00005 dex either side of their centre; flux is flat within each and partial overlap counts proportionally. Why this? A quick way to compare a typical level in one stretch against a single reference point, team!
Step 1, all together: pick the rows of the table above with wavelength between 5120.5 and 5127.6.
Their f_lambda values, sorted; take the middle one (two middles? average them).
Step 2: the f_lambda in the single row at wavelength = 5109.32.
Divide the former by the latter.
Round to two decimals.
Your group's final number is 0.85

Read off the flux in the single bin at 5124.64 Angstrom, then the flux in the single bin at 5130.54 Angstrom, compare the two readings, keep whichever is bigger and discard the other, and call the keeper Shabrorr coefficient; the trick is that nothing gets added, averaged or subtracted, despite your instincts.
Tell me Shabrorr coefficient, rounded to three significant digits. 109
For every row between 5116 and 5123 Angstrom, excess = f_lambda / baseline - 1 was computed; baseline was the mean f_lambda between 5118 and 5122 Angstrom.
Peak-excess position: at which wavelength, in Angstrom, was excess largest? 5116.39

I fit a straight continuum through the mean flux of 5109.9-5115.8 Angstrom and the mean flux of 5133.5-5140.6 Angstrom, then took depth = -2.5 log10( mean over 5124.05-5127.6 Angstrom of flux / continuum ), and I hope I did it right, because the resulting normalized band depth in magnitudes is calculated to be 0.04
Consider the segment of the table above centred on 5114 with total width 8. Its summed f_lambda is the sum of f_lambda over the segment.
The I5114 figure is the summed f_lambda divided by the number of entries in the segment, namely 110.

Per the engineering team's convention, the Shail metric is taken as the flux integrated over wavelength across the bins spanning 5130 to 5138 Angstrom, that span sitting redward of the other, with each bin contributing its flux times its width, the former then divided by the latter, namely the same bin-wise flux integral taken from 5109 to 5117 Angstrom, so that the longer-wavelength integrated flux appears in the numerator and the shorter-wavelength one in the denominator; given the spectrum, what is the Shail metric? 1.00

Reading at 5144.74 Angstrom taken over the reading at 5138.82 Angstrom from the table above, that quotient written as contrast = 1.05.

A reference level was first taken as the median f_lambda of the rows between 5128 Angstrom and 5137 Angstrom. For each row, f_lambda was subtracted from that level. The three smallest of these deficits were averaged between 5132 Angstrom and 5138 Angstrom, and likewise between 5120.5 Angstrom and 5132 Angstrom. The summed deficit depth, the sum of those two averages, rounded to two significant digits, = -1.9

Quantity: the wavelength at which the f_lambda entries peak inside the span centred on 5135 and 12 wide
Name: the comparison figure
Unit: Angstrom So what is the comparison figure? 5134.09 Angstrom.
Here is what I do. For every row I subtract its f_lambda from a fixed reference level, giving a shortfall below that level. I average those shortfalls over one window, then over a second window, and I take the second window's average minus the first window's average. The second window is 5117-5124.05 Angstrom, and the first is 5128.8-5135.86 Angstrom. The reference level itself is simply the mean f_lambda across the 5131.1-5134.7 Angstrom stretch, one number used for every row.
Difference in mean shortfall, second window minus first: 13.6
